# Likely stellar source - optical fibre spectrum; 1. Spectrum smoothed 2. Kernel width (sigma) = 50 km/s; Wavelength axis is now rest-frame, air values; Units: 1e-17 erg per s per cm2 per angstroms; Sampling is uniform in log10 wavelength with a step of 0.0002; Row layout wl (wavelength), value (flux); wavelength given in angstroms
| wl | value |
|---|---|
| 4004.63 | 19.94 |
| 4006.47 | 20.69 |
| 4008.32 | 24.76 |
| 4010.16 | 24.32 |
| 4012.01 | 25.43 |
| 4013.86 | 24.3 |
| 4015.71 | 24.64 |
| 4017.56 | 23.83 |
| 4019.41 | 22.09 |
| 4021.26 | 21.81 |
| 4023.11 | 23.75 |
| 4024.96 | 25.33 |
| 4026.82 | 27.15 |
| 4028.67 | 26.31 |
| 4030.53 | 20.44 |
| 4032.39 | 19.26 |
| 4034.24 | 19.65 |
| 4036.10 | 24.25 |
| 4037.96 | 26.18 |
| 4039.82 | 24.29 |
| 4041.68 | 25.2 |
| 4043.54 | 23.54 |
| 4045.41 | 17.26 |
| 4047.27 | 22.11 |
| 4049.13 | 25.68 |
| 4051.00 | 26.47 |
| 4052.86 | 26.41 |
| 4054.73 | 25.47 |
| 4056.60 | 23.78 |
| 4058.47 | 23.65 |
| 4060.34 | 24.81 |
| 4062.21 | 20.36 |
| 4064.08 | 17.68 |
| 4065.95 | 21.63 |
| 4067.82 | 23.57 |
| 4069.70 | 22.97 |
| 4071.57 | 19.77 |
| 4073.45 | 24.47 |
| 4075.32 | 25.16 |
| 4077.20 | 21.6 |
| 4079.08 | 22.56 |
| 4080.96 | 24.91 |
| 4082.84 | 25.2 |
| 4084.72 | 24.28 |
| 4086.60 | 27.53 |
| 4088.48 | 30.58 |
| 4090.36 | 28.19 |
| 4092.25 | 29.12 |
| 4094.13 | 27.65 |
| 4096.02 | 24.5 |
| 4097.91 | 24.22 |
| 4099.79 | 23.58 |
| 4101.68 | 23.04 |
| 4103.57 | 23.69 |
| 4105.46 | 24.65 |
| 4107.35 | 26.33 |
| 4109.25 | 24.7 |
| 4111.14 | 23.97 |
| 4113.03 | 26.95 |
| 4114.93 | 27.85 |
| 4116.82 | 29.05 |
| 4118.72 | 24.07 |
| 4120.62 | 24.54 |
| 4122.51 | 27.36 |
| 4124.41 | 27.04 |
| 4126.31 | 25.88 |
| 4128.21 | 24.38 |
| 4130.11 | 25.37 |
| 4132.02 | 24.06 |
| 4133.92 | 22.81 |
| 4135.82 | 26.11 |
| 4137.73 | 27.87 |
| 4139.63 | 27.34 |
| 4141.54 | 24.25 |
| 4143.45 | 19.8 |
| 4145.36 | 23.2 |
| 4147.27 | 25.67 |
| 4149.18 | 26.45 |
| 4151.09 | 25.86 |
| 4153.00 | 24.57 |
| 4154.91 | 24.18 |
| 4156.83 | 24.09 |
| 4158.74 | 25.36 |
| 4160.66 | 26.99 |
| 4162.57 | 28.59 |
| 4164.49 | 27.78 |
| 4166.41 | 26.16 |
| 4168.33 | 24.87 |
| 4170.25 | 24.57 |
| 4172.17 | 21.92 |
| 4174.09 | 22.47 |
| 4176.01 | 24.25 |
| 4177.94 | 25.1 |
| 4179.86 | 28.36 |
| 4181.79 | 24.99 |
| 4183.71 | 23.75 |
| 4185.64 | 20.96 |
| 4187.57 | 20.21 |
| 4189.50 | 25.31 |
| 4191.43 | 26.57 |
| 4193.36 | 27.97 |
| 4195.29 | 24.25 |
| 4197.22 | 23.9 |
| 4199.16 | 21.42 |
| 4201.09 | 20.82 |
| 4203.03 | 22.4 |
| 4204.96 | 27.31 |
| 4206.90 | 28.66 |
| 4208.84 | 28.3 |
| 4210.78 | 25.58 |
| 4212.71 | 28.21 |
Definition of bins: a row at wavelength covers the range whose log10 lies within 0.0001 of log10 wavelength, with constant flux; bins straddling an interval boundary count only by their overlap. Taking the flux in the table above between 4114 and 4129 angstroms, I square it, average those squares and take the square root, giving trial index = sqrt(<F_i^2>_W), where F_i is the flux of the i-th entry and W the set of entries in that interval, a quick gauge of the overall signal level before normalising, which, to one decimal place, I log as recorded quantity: 26.3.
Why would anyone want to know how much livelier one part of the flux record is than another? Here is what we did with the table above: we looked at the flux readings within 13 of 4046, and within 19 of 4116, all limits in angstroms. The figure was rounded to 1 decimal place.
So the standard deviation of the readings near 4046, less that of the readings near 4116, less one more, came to -0.1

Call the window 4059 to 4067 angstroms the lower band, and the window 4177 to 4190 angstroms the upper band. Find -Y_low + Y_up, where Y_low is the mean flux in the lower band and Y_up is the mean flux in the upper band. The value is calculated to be 3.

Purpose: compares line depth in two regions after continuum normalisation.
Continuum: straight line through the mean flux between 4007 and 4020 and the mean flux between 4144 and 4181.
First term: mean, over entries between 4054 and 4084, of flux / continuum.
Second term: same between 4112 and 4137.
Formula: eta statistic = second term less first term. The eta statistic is 0.10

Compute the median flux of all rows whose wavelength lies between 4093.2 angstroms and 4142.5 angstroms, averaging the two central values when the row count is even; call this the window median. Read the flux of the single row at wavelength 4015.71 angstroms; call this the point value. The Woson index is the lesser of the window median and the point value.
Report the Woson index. 24.6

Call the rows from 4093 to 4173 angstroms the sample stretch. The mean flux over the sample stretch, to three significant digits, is 25.3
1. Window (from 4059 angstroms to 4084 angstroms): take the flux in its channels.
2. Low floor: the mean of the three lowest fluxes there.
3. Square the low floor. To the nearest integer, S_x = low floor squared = 371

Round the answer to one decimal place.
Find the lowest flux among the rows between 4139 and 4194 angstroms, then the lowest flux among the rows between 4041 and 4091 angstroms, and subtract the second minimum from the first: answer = 2.5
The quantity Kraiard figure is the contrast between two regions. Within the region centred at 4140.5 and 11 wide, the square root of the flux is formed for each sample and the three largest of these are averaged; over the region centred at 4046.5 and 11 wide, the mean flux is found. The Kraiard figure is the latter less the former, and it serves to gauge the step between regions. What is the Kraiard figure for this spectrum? 18.2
